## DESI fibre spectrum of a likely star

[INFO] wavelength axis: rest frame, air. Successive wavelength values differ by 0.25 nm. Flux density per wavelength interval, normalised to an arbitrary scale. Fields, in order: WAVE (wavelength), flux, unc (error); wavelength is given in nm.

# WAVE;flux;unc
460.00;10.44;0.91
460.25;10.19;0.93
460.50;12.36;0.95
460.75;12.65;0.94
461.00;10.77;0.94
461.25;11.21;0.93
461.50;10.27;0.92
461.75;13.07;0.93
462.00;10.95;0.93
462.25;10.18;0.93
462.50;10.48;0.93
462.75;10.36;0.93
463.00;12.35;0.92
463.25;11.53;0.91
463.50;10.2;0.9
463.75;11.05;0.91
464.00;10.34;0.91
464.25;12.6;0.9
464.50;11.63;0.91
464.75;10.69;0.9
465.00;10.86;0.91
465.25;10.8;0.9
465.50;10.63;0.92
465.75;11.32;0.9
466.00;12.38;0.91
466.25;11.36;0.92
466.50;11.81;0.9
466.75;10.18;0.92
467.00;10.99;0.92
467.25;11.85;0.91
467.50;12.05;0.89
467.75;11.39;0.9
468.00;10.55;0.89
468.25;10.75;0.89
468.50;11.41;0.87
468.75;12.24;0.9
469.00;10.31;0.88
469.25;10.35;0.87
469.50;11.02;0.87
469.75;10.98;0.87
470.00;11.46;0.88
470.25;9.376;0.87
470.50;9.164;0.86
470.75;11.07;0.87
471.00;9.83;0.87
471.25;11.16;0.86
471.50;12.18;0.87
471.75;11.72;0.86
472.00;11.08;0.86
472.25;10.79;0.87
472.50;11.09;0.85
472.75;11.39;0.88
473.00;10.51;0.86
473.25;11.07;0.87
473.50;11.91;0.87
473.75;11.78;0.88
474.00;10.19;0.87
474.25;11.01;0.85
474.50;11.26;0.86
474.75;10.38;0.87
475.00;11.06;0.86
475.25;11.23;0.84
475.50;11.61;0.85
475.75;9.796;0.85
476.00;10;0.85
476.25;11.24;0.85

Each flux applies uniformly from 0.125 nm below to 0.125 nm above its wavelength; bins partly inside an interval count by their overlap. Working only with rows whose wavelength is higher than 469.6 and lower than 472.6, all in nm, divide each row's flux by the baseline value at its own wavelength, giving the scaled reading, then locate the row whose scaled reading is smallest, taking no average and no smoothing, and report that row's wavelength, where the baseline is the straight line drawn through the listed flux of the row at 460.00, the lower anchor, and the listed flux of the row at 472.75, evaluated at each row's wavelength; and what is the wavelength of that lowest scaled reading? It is 470.50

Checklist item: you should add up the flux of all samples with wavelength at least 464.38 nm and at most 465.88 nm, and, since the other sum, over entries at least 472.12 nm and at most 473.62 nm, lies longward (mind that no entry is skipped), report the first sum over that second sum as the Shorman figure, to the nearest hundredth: 0.99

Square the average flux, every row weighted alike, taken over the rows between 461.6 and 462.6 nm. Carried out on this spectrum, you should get 125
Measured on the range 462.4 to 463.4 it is 125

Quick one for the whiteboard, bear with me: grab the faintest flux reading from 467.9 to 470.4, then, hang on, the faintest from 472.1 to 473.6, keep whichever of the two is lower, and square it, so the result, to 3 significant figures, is 87.9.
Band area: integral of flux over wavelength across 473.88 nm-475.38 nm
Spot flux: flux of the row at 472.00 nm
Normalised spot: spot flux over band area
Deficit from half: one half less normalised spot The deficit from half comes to -0.18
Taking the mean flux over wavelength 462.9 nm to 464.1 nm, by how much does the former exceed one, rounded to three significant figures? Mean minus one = 10.1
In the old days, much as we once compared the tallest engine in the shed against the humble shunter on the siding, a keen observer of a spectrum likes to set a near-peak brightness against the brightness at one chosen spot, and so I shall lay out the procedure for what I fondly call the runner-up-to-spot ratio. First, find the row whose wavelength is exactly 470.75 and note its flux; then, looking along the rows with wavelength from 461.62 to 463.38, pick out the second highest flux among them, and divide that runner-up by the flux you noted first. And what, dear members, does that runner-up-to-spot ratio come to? 1.12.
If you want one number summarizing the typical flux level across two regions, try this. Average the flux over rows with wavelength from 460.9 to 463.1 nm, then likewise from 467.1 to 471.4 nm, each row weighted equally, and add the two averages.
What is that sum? 21.95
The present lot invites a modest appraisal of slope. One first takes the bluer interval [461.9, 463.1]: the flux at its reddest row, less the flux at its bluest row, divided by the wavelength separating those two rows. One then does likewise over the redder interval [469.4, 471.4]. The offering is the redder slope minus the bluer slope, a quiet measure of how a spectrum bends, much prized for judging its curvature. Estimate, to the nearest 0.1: -1.3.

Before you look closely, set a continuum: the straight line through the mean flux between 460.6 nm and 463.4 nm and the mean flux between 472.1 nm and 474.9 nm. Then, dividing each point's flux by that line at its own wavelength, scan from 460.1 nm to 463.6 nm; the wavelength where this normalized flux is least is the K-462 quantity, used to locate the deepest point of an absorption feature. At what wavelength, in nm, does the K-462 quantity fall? 460.25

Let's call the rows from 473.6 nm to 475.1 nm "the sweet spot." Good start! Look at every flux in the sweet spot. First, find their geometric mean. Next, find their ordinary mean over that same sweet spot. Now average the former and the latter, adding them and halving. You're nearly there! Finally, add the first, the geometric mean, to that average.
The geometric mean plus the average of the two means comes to 21.9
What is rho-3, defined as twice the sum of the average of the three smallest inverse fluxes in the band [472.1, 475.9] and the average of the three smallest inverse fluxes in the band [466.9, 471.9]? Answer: 0.335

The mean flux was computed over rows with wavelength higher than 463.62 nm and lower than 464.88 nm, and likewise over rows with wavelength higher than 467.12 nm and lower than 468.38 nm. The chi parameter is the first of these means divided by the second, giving 0.995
